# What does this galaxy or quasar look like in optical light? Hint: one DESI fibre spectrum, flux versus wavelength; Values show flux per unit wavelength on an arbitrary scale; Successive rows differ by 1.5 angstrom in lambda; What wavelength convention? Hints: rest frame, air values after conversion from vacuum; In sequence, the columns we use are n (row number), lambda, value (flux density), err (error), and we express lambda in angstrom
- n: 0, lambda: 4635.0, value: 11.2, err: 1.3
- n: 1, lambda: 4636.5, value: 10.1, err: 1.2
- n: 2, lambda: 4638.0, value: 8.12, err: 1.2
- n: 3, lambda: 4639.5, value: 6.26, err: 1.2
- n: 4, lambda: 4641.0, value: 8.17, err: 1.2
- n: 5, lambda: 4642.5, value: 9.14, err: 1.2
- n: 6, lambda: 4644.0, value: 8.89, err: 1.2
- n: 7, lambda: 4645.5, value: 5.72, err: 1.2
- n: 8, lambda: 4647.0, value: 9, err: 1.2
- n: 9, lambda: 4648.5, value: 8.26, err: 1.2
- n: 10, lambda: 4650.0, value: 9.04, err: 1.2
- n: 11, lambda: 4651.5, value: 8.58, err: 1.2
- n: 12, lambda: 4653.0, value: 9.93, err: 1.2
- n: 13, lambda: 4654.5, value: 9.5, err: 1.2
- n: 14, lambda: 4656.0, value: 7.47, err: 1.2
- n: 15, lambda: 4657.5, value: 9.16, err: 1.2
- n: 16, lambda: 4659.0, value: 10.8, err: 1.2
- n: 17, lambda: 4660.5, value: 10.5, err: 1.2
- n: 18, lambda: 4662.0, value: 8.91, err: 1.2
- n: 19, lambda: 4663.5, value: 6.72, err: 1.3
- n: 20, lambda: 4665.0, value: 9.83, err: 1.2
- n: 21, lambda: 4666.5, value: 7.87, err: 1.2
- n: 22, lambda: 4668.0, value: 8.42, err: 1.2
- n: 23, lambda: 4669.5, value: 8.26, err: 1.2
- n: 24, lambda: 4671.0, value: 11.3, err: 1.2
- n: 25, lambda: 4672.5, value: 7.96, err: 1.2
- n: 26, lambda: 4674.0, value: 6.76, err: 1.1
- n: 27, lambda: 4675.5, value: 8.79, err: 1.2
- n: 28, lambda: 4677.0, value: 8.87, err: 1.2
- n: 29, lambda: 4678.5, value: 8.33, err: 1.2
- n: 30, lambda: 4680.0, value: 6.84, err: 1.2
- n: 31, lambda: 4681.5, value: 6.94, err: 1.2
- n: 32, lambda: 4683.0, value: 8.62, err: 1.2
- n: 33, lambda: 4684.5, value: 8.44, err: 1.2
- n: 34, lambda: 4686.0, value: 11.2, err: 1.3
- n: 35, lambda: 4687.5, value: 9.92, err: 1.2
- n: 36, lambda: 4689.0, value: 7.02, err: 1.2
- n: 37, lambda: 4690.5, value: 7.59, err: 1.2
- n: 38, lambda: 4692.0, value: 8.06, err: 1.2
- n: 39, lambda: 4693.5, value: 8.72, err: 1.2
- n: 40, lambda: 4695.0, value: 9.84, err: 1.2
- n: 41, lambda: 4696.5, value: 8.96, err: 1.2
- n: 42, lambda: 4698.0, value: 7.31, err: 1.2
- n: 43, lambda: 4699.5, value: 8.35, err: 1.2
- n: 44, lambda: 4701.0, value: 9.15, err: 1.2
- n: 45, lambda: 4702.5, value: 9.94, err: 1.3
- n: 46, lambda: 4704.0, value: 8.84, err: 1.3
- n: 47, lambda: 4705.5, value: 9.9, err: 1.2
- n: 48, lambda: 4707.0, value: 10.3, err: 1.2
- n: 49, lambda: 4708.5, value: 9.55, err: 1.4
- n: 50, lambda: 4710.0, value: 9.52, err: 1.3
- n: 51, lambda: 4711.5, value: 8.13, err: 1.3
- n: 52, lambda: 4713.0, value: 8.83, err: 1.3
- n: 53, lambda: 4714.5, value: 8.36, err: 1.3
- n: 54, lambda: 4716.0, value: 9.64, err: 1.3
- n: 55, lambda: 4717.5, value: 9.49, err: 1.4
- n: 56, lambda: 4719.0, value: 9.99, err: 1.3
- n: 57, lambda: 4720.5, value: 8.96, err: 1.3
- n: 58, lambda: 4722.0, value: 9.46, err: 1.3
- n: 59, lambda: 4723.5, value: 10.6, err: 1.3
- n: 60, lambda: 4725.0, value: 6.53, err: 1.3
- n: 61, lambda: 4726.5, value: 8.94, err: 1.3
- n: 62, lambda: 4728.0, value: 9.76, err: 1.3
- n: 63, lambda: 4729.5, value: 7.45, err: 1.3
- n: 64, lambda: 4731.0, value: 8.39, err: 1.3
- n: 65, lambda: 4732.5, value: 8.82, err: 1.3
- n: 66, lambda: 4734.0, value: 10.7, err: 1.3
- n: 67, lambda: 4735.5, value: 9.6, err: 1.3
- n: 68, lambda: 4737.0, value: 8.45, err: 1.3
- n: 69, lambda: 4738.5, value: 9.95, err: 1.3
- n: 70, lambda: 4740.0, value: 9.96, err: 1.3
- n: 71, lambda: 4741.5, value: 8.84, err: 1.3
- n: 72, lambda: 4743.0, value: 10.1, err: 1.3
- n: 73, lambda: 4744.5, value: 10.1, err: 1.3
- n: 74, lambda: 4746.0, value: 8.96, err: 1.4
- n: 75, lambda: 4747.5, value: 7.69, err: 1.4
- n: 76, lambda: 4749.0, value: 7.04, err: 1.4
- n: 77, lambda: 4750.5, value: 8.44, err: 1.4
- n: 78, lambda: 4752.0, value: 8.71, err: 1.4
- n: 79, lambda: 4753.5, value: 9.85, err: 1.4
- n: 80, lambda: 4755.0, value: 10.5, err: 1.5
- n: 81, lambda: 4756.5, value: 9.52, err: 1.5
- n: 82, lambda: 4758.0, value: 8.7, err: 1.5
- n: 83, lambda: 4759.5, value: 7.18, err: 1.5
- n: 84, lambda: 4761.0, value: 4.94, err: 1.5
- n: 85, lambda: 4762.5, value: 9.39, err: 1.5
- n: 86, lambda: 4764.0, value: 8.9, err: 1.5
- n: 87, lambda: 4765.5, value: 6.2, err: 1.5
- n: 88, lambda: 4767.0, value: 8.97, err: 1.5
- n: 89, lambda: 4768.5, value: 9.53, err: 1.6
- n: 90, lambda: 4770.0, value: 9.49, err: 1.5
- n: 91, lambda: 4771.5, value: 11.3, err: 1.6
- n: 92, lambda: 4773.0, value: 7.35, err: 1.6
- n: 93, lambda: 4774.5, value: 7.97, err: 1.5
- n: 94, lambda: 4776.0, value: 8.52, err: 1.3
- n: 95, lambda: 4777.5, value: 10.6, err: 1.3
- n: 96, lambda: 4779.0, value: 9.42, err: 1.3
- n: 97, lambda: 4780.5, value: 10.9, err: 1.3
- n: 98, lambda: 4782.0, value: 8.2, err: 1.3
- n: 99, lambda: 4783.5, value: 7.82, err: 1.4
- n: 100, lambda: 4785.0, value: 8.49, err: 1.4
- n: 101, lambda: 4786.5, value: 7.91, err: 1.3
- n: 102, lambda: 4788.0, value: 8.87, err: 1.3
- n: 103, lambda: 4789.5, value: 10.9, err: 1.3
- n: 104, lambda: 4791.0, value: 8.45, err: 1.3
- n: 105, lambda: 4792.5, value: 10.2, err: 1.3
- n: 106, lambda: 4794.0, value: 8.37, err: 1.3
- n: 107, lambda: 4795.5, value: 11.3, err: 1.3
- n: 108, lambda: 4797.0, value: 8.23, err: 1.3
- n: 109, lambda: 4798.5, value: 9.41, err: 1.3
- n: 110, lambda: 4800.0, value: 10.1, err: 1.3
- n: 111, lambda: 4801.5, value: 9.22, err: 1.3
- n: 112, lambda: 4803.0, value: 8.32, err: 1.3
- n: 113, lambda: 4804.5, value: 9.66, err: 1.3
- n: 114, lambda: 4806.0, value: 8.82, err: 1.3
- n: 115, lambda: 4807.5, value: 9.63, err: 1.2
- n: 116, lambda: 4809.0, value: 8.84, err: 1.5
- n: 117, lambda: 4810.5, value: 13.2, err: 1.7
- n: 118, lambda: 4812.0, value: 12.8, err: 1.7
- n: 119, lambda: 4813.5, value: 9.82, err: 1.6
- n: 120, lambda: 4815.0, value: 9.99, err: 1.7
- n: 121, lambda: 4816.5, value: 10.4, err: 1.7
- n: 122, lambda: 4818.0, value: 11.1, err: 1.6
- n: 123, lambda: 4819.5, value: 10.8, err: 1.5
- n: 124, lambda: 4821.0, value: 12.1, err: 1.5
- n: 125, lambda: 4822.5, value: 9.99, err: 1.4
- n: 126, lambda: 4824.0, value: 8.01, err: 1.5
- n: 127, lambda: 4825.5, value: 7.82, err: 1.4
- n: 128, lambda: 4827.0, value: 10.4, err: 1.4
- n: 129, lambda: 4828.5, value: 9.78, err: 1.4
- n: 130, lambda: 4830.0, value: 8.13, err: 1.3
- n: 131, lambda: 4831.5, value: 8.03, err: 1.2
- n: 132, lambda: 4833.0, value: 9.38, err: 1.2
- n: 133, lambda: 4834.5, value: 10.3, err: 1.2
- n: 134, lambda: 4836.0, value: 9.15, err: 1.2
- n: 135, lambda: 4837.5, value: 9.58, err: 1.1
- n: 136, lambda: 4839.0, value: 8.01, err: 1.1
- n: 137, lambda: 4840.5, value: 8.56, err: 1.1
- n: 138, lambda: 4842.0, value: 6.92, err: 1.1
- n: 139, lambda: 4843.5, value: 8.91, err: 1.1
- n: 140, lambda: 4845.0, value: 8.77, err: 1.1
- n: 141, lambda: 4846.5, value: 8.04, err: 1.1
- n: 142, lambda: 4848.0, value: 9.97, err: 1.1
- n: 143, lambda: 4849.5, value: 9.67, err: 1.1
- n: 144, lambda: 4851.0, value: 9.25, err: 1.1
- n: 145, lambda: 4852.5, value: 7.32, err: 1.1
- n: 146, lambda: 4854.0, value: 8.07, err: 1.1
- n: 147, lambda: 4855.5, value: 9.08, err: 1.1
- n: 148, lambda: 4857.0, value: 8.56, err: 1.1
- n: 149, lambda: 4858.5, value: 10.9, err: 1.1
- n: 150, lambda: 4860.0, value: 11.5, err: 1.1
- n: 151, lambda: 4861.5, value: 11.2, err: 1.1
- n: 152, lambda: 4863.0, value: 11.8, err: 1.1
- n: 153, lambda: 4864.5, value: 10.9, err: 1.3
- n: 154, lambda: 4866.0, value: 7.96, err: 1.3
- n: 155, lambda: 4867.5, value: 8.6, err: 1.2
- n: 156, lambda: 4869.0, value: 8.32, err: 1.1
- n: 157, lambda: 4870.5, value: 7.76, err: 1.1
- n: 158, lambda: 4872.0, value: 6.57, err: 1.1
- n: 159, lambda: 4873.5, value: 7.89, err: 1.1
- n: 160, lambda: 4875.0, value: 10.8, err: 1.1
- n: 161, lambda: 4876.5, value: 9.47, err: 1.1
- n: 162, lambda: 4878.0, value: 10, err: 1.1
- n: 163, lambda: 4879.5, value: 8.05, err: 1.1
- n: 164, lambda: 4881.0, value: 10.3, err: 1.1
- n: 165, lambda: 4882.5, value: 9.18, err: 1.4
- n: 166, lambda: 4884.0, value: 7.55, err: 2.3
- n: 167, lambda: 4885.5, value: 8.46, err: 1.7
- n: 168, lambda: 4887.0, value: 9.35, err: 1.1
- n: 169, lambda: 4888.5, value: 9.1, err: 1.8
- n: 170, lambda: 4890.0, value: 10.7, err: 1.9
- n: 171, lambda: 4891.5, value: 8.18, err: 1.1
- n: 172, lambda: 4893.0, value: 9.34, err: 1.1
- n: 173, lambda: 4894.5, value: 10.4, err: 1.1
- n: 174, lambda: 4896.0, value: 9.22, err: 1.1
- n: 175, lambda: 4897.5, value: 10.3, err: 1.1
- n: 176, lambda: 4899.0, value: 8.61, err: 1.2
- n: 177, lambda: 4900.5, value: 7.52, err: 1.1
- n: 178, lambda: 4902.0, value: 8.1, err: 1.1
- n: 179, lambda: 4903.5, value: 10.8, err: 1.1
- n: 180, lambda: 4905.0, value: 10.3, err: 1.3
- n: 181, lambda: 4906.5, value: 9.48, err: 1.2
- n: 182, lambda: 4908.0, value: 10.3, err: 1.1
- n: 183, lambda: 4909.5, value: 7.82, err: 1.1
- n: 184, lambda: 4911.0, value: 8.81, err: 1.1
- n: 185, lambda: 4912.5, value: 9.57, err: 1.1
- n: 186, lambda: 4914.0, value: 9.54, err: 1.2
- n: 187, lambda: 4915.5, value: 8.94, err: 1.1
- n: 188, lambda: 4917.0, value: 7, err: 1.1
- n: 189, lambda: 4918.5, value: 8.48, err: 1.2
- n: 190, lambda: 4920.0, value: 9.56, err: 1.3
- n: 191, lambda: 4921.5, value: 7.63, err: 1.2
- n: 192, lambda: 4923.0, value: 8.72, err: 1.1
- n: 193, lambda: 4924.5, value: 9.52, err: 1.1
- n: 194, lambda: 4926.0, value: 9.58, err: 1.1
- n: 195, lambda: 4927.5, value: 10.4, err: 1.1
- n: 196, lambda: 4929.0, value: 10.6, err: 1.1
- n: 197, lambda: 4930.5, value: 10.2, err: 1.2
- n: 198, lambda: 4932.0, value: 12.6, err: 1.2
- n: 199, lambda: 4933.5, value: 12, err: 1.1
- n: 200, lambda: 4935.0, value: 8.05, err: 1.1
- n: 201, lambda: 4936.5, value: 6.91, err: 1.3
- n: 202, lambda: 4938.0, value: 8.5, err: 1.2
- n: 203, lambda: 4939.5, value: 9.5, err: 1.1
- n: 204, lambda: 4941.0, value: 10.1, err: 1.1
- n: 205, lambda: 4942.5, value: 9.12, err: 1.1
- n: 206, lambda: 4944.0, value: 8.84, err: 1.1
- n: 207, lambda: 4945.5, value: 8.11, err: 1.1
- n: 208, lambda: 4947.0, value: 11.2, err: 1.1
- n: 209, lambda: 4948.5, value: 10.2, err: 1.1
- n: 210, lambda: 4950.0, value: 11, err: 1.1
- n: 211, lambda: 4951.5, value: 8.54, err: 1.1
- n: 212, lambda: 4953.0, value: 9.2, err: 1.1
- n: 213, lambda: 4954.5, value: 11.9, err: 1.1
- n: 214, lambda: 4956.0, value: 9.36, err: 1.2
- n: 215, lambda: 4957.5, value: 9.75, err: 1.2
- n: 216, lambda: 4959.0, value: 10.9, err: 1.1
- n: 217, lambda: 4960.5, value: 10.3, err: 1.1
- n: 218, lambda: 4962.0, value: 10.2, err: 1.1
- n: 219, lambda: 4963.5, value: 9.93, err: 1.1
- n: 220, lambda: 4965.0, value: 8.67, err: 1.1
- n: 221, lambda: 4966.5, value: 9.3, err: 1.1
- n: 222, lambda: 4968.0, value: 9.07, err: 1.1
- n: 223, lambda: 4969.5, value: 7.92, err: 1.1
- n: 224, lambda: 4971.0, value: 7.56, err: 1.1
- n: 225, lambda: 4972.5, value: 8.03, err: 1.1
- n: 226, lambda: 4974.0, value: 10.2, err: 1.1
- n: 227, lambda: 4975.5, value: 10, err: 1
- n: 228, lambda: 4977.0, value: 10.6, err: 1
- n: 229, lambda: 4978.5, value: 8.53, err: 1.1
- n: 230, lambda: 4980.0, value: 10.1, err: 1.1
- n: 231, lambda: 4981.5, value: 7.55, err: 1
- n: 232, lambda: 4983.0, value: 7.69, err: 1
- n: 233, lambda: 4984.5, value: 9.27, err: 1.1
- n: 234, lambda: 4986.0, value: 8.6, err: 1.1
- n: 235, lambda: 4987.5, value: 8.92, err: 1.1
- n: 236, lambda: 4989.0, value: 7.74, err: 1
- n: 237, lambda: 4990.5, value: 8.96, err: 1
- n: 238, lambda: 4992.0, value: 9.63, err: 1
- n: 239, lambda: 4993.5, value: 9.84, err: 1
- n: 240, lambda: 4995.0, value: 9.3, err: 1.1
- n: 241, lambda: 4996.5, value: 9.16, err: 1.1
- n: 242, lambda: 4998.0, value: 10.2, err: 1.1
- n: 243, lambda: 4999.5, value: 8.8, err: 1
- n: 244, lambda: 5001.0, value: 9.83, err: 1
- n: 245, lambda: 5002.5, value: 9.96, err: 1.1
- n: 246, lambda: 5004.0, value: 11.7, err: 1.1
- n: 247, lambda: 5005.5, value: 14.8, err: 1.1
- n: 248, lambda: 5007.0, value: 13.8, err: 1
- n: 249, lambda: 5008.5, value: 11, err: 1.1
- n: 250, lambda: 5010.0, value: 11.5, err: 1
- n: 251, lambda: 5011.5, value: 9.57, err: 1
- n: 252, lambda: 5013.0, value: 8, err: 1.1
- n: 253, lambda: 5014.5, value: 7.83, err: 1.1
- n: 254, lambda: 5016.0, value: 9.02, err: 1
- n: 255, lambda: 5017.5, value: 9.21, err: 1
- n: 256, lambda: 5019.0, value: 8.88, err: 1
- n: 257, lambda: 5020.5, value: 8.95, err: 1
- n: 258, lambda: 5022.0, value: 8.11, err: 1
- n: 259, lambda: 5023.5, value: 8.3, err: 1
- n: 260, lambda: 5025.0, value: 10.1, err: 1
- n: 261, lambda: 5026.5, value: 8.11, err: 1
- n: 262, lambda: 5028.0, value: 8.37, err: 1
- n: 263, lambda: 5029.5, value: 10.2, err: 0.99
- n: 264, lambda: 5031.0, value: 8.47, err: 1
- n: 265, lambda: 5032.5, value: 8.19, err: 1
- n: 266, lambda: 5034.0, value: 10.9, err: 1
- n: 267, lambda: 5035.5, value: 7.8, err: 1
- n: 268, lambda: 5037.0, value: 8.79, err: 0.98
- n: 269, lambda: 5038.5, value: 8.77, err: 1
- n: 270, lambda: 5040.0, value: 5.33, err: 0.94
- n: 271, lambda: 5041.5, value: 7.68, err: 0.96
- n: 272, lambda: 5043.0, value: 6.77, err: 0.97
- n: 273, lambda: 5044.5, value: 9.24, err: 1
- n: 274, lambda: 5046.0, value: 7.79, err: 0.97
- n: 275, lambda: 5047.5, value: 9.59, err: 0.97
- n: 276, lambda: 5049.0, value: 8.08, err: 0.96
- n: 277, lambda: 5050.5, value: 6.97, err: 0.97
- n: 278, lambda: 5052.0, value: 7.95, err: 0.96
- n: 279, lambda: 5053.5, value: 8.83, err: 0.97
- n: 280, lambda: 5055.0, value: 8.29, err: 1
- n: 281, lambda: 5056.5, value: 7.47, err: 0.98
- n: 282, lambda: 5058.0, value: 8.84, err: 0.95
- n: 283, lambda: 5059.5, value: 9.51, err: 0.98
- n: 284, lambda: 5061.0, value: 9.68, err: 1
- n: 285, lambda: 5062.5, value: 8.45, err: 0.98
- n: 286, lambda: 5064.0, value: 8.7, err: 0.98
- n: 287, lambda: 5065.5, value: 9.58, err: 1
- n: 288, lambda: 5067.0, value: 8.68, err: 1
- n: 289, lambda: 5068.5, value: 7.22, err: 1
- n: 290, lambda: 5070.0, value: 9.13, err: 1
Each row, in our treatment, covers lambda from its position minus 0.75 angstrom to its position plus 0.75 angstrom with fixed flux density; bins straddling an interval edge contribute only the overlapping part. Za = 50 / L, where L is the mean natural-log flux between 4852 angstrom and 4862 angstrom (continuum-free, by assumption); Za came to 22.3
